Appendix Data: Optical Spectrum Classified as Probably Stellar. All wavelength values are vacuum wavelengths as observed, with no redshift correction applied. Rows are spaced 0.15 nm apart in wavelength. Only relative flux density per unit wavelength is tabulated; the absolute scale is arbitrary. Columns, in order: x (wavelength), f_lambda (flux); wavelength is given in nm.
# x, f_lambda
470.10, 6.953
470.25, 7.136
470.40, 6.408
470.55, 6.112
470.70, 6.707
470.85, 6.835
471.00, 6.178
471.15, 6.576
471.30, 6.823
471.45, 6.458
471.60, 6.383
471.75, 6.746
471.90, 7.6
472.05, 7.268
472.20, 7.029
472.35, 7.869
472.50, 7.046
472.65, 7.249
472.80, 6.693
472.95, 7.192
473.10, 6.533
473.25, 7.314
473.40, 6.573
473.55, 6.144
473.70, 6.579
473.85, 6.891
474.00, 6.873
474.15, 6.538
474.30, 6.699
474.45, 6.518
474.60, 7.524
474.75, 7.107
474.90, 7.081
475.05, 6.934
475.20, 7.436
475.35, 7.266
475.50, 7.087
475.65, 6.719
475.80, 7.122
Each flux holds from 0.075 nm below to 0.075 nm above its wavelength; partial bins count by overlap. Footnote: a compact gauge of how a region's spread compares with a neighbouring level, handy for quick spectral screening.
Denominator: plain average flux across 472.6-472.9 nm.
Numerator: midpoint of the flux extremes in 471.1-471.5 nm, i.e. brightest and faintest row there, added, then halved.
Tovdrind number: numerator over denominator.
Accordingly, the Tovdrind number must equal 0.953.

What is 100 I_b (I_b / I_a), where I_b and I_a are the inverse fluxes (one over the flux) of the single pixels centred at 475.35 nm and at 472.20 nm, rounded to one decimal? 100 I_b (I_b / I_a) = 13.3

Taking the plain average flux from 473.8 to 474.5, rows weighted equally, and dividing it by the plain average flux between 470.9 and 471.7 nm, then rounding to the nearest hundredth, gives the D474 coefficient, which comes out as 1.03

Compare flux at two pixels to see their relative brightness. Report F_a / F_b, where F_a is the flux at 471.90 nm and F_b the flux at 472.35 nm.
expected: 0.97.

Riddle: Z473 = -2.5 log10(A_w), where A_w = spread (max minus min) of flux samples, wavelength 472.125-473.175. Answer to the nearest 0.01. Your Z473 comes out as -0.31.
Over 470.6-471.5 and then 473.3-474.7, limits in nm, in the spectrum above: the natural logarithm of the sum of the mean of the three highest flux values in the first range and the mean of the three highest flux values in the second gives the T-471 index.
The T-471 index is 2.63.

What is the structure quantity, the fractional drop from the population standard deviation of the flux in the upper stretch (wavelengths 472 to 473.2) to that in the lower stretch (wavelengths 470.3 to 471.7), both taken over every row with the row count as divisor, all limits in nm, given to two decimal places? 0.35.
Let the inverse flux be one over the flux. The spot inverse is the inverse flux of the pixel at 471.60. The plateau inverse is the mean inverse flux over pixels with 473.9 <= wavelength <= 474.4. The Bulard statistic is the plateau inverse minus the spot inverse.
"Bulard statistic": -0.007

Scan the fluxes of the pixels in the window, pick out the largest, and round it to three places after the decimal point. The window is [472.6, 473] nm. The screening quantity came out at 7.249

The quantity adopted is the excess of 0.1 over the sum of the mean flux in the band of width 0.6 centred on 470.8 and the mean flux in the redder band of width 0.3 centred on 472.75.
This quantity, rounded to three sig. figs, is -13.3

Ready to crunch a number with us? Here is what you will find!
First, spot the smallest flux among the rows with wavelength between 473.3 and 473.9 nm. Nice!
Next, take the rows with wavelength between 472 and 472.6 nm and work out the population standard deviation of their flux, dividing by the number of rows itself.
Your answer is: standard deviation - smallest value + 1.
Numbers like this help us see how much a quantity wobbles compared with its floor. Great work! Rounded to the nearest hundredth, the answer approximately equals -4.80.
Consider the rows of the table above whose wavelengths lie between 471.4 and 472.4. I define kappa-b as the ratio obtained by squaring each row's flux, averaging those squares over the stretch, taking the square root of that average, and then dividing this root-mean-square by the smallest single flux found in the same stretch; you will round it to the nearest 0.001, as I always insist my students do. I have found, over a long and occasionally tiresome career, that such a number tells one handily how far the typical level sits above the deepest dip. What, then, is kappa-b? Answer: 1.108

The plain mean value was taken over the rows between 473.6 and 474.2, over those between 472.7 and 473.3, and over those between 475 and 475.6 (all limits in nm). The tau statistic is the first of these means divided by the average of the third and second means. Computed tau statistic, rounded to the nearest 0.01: 0.95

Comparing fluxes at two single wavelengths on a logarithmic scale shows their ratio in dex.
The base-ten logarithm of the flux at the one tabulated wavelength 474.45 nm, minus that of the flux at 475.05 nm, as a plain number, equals -0.027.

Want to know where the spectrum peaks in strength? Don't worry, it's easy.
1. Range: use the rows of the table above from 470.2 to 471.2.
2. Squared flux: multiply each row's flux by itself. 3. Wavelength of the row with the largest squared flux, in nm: 470.25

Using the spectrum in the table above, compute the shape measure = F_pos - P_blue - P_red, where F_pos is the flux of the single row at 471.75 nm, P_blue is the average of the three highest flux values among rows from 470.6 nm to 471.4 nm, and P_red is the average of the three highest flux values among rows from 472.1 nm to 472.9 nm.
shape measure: -7.43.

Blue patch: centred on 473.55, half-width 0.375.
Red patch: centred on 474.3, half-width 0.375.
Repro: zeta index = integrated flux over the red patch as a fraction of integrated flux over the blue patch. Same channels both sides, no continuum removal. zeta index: 1.0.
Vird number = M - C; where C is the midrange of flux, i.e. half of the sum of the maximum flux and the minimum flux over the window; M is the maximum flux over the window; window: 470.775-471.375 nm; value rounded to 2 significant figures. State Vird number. 0.33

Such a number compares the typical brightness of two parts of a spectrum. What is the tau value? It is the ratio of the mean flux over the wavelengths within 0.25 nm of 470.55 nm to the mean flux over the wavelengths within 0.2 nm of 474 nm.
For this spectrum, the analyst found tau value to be 0.95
